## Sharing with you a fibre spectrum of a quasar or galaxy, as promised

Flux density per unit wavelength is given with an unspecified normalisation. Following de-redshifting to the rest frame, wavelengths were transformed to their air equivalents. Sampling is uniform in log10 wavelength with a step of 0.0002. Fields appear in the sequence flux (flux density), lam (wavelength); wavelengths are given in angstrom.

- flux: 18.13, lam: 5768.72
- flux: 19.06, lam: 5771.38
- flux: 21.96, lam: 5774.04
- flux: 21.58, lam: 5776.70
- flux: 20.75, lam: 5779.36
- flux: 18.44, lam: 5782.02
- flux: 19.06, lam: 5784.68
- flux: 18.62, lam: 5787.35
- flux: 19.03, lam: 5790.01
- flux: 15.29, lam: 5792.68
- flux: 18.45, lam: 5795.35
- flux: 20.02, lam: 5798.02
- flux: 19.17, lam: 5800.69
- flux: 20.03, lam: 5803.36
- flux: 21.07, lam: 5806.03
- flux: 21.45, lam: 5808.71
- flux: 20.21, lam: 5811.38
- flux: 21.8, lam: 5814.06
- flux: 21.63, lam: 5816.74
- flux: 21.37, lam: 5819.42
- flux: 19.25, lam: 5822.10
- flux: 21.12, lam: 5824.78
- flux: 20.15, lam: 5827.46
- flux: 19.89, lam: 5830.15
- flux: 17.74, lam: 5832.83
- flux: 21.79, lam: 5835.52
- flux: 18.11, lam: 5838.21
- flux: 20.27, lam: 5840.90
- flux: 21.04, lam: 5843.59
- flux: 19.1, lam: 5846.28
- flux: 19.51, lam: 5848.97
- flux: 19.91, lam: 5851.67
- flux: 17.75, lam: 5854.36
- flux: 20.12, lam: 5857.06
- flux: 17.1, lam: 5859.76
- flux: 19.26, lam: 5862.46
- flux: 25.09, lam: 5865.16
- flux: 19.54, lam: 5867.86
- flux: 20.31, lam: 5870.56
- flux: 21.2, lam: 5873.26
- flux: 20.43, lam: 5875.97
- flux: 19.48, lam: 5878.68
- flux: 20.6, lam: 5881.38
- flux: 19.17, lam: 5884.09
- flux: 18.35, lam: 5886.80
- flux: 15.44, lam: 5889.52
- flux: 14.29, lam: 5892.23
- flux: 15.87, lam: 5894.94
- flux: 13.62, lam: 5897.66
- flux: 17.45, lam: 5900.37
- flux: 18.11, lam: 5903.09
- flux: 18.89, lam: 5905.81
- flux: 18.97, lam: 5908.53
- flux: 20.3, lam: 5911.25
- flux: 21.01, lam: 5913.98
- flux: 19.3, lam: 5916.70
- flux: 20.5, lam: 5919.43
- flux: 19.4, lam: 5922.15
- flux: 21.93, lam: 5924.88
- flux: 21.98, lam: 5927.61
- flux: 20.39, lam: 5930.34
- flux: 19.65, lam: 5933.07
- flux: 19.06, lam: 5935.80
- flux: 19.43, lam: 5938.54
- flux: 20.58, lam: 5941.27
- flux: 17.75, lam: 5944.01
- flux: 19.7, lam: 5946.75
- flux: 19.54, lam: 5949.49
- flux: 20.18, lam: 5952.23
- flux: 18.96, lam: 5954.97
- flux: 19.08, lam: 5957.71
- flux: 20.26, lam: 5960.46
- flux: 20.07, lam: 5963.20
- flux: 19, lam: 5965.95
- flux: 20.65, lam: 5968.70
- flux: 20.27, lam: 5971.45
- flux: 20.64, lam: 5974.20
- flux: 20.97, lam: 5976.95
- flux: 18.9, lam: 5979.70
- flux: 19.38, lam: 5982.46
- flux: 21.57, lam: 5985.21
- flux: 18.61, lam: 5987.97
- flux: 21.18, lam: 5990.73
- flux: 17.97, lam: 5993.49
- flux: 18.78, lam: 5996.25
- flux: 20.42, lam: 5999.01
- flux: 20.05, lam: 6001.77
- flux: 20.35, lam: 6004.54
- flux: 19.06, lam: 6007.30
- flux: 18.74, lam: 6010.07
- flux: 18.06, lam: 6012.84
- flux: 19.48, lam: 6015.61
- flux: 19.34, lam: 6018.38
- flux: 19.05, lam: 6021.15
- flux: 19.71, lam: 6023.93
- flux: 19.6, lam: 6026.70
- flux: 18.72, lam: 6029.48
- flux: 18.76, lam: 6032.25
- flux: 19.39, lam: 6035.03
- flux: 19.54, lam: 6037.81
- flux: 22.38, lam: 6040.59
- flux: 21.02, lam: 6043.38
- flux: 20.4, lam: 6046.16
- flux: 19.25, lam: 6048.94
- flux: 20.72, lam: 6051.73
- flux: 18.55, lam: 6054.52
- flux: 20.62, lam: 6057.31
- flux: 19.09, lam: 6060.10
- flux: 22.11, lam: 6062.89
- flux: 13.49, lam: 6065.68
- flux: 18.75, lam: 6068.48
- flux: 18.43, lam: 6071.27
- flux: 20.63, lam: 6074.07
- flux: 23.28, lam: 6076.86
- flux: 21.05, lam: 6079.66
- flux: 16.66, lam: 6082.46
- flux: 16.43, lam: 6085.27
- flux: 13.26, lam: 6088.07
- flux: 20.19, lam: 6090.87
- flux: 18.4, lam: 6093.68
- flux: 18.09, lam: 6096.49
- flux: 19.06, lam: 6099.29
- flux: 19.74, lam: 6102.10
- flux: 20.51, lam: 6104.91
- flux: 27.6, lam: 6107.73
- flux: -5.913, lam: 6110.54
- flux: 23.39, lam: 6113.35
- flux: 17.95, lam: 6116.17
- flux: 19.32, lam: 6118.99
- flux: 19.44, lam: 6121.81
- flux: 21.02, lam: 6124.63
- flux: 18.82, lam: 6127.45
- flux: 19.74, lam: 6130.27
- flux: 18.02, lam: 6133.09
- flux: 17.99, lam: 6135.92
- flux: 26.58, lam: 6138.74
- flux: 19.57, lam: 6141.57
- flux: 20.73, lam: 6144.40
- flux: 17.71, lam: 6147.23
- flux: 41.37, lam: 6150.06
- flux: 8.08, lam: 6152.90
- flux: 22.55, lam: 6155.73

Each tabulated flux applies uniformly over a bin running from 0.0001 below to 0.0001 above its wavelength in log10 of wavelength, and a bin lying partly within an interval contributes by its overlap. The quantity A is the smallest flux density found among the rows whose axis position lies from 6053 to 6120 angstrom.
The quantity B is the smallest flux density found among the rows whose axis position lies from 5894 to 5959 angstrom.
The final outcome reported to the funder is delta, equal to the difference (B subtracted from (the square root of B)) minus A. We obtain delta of -4.0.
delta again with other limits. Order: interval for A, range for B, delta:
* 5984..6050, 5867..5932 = -27.9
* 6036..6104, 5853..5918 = -23.2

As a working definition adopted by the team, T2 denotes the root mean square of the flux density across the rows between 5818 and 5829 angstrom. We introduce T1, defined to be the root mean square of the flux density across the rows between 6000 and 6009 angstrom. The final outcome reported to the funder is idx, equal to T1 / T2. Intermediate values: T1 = 19.8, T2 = 20.5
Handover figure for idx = 0.97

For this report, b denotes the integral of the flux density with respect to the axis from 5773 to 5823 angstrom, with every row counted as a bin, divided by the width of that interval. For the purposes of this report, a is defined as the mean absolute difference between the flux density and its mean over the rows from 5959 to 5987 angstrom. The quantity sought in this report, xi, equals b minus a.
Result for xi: 19.3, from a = 0.7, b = 20.0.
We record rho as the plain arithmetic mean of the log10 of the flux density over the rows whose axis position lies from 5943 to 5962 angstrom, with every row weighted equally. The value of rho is 1.29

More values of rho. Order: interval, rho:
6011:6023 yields 1.28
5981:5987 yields 1.31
